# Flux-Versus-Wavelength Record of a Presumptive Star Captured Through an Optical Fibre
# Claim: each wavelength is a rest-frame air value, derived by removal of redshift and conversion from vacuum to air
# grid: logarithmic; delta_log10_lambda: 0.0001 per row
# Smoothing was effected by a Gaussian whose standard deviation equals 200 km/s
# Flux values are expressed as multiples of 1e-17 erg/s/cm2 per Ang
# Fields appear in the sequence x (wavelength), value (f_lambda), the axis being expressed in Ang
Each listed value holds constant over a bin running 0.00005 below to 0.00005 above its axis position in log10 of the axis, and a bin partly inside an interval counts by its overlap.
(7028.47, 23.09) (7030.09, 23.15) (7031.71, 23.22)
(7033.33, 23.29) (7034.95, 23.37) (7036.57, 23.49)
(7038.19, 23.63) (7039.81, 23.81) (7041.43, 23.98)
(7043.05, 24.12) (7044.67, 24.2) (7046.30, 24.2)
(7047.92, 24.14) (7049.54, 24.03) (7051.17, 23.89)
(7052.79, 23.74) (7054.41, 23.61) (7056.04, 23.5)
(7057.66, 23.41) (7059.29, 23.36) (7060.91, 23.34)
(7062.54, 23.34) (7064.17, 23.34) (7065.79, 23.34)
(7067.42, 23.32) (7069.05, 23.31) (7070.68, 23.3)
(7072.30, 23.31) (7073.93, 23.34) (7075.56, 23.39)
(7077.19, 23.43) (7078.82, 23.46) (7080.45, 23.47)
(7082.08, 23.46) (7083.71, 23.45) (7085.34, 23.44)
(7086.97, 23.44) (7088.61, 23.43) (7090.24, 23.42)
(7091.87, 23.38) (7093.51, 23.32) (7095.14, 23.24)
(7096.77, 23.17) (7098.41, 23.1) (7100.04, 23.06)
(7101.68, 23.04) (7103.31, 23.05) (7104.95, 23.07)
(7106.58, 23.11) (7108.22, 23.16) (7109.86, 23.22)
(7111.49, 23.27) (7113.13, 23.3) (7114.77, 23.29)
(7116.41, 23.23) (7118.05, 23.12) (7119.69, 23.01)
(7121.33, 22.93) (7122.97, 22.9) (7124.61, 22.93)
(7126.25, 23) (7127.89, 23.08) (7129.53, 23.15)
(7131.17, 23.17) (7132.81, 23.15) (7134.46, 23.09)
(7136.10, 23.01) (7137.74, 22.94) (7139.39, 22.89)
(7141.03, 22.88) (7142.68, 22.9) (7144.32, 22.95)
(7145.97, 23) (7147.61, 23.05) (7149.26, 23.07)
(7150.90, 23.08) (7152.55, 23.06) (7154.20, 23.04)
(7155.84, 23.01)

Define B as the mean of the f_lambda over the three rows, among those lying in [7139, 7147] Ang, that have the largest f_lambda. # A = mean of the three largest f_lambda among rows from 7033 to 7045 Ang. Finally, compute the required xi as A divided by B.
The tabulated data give 1.05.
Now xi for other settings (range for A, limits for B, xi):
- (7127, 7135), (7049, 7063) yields 0.97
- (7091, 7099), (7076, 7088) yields 0.99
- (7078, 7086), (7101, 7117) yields 1.01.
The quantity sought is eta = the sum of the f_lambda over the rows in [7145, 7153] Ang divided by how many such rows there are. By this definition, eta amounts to 23.1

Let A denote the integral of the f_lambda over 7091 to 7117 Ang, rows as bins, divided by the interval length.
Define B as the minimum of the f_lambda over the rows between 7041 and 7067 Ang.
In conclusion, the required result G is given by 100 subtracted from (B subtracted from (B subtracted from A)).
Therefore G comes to -123.5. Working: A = 23.2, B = 23.34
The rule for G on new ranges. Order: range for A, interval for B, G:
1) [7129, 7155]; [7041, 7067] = -123.7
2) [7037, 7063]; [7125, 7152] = -122.0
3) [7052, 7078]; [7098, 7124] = -122.4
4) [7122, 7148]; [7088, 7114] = -123.1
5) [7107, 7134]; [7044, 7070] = -123.5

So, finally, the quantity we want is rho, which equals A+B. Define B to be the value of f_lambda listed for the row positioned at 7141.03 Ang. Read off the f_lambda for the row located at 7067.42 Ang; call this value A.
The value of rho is 46.20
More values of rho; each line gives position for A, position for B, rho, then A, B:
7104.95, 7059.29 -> 46.43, 23.07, 23.36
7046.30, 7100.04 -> 47.26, 24.2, 23.06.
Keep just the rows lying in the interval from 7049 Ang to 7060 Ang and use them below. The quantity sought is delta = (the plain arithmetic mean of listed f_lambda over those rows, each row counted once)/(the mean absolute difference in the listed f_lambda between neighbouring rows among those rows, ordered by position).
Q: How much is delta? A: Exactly 212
